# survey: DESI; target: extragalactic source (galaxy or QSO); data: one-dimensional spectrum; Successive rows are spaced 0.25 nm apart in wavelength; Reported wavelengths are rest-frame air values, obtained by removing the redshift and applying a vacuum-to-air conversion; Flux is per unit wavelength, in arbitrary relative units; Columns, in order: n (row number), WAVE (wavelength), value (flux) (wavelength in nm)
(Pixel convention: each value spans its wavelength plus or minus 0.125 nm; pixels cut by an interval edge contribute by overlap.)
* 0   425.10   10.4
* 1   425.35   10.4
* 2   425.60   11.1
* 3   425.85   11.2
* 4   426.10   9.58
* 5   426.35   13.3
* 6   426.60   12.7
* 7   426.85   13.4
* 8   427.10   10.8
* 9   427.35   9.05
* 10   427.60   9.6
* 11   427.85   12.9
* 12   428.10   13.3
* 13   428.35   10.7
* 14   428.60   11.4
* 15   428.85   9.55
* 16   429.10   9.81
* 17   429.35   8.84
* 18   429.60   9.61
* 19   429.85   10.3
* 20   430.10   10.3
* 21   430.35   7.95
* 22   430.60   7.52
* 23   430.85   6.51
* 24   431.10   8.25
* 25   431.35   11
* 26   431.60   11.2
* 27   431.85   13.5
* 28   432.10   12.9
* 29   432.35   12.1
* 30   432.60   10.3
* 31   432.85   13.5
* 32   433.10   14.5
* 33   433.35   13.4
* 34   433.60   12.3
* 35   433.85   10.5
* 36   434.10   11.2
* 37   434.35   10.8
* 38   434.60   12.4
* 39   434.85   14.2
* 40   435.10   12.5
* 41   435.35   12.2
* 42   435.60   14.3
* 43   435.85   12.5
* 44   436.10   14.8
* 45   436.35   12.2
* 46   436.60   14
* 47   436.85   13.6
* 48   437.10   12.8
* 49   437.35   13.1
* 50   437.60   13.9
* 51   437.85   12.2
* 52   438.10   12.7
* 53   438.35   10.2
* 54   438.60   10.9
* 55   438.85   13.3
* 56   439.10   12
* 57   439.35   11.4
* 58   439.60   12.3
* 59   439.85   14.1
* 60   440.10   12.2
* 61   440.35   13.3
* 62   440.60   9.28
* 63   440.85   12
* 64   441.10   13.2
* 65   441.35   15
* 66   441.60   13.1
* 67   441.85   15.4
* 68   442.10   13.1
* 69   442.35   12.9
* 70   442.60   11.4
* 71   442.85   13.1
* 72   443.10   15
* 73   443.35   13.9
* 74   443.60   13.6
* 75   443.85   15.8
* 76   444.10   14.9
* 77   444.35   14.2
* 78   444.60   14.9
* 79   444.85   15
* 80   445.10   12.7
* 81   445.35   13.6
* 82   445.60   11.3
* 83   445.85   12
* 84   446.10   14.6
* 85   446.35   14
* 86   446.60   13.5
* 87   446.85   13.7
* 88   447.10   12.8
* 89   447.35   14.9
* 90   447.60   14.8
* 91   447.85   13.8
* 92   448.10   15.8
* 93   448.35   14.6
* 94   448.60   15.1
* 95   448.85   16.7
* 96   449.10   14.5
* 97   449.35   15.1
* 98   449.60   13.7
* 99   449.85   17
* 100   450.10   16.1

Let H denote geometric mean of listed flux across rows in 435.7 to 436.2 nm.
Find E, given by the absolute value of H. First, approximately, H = 13.6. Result 13.6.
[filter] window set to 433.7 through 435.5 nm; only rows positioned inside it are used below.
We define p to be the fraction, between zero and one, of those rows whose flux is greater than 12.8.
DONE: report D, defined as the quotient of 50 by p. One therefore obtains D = 350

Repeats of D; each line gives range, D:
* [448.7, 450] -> 50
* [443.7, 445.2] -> 60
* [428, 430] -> 400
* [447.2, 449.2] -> 50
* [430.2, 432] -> 350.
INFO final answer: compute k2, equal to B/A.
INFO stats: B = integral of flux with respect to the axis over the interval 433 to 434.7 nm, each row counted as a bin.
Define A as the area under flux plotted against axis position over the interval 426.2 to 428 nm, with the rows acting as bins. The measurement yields 1.0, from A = 21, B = 20.6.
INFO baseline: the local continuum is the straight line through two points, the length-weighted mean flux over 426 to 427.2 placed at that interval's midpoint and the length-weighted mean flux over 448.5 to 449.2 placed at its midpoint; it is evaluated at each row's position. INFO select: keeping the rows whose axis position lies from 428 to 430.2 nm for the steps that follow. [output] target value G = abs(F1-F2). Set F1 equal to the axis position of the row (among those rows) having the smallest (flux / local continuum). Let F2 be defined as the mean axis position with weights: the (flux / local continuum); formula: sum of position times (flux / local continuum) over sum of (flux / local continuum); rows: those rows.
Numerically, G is 0.30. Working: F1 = 429.35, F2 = 429.05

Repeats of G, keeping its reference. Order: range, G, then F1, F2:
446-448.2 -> 0.01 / 447.10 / 447.11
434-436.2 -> 0.79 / 434.35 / 435.14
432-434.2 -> 0.48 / 432.60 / 433.08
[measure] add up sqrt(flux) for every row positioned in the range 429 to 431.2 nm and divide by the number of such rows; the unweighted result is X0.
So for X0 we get 3.0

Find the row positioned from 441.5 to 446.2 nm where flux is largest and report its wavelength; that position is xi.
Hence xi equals 443.85 nm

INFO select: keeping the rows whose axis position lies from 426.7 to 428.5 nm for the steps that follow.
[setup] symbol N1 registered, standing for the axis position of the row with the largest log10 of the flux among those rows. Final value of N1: 426.85 nm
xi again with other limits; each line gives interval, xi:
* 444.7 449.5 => 448.85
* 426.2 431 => 426.85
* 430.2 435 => 433.10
